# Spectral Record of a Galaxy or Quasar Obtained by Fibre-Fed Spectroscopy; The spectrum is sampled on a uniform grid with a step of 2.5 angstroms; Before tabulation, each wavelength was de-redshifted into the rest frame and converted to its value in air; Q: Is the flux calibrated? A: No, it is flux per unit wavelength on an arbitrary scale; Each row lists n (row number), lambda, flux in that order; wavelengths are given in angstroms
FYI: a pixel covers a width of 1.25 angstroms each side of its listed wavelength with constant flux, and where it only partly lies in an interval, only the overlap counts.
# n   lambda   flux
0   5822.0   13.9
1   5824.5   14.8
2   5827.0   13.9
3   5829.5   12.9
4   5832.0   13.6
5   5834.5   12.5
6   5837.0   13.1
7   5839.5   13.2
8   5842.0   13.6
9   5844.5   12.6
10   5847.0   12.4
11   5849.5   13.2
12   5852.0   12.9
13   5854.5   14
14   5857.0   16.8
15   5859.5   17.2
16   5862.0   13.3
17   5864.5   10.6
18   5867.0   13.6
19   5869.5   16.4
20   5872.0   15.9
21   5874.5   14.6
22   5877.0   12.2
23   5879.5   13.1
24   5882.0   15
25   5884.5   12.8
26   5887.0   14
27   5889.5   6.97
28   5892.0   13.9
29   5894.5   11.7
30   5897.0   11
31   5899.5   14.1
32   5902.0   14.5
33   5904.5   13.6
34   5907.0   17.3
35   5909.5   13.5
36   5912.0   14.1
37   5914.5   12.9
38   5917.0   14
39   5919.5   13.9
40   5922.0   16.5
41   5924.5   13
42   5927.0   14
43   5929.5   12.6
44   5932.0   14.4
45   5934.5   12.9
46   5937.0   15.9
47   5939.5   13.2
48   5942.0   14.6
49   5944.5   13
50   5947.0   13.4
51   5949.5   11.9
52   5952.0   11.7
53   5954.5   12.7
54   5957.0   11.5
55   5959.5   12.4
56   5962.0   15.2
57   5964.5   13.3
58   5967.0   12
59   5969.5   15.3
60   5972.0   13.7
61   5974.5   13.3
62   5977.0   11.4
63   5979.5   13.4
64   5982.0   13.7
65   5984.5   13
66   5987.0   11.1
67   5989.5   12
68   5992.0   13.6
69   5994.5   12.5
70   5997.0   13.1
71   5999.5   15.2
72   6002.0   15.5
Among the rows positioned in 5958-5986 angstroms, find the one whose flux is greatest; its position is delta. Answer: 5969.5 angstroms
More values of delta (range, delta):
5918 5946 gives 5922.0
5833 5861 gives 5859.5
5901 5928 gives 5907.0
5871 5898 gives 5872.0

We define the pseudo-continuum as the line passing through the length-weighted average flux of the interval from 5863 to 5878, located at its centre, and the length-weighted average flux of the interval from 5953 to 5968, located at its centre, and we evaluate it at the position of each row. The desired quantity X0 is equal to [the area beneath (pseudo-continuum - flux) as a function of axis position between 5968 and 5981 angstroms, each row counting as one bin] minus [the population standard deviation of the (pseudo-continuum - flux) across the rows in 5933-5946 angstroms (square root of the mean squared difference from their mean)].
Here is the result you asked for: -10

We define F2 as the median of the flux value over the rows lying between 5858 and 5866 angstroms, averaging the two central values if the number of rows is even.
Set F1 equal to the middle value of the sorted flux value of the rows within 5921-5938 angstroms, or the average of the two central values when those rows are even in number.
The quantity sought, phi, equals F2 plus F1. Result 27.3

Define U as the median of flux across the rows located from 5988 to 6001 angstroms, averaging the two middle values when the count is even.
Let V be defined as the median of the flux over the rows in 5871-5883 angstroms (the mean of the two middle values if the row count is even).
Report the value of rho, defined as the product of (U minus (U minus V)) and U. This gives 191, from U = 13.1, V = 14.6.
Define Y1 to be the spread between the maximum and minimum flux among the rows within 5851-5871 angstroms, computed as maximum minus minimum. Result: 6.6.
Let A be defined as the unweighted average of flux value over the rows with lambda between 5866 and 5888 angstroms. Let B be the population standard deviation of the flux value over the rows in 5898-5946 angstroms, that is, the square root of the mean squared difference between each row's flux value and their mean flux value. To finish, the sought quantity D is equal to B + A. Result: 15.4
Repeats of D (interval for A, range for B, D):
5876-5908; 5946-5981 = 14.3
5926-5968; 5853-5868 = 15.5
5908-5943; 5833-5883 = 15.6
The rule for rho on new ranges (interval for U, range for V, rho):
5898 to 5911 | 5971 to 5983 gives 189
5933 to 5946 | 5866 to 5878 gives 193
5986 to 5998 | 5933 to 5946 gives 165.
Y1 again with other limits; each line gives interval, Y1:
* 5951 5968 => 3.7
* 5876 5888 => 2.8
